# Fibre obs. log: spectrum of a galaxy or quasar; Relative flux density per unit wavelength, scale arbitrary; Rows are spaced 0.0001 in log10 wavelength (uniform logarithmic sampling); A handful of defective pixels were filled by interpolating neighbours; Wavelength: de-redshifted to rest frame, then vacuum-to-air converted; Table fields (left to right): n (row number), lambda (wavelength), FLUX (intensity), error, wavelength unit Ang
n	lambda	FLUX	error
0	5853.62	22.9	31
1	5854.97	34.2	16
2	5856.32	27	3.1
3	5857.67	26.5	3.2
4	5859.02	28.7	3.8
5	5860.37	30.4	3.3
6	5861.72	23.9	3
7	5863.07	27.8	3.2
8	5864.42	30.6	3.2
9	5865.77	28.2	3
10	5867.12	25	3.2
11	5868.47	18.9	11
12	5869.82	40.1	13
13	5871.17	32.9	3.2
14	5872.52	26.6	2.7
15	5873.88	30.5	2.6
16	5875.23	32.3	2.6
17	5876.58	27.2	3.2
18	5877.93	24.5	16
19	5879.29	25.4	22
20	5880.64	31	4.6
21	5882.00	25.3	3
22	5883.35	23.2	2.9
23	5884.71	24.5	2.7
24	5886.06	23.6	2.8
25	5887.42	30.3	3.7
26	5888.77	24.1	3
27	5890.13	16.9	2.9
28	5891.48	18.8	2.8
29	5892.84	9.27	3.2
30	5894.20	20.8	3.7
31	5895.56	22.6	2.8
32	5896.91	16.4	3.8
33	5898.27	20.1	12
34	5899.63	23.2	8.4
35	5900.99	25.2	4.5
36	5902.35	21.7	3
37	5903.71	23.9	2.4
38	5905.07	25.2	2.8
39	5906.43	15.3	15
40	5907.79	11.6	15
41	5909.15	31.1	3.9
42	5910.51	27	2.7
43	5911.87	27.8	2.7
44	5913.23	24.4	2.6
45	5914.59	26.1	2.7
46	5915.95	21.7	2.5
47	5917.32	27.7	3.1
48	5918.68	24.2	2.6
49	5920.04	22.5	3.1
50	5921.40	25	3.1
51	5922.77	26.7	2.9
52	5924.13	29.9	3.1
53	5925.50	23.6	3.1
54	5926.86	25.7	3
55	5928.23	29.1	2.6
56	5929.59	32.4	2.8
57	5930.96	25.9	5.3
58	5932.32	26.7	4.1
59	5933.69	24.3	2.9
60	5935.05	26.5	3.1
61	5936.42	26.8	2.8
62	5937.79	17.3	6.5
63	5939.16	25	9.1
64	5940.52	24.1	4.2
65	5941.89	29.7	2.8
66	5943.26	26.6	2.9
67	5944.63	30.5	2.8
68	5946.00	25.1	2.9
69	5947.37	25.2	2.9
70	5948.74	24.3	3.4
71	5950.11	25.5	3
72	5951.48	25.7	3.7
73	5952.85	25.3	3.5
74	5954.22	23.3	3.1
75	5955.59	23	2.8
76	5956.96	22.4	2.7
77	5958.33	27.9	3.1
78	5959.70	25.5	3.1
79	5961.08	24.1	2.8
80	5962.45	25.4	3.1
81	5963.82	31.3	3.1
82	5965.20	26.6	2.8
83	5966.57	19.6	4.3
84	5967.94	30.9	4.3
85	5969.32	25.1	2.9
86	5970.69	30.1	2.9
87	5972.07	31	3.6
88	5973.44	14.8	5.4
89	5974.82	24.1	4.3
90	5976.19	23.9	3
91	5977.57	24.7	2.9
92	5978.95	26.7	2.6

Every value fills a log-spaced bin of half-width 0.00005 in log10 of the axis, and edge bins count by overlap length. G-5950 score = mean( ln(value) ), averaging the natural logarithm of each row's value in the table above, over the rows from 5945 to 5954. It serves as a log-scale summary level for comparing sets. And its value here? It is 3.23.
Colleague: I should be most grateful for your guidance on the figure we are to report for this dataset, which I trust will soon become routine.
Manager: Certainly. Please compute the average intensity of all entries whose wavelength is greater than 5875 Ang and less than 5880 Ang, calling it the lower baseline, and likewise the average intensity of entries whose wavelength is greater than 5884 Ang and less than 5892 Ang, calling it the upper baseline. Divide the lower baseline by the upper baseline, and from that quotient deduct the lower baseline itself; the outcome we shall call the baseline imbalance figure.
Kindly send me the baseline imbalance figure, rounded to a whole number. -26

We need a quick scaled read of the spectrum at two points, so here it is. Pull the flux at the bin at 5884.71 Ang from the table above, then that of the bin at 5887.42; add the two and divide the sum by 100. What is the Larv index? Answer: 0.55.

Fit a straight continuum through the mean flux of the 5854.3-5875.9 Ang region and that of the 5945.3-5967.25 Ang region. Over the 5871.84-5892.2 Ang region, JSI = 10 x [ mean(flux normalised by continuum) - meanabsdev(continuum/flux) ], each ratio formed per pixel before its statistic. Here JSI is 7.6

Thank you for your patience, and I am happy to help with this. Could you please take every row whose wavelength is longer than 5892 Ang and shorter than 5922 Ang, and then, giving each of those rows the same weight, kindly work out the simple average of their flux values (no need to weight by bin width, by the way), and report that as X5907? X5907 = 22.4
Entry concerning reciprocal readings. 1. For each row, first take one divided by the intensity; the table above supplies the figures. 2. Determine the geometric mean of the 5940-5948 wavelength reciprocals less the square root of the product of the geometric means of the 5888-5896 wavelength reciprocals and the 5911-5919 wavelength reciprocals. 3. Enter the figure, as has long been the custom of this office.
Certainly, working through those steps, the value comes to -0.010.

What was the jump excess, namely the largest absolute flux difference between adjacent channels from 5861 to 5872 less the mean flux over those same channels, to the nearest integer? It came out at -7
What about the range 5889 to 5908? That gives -8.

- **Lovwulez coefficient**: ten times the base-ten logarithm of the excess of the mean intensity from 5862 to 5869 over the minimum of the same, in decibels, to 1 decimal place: 8.6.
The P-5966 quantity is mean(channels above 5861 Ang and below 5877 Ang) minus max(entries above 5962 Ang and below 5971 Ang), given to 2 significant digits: -2.6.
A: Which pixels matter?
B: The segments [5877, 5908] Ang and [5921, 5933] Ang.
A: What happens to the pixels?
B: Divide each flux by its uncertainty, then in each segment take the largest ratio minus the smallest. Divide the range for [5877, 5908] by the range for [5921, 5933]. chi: 1.37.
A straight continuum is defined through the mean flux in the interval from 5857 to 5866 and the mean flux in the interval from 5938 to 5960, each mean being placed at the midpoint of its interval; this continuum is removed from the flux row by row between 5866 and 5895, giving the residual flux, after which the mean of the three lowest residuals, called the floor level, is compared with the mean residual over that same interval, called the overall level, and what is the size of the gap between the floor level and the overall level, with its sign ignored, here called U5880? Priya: 10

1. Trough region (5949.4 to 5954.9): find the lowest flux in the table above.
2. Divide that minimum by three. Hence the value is 7.8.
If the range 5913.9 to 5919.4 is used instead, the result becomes 7.2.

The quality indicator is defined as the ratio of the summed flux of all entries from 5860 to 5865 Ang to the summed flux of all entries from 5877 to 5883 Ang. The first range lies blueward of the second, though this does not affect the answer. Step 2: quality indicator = 1.06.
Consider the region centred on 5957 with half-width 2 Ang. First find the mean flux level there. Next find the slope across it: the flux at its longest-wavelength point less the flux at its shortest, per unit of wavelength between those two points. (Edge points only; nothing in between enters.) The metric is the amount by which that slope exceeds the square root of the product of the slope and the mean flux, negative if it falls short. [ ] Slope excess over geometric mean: -4.8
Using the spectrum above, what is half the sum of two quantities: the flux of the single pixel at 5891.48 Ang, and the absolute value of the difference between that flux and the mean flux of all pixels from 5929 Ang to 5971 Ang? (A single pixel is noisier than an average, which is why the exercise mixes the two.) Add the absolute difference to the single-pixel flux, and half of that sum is 12.9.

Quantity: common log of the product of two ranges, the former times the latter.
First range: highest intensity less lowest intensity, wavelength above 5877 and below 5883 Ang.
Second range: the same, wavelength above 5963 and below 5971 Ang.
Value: 1.9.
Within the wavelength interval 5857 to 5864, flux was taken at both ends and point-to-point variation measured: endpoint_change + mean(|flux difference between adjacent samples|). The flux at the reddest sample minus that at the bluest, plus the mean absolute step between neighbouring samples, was 4.9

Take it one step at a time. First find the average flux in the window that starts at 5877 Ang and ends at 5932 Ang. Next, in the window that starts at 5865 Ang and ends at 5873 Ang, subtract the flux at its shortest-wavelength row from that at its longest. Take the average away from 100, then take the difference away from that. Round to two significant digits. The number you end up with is 78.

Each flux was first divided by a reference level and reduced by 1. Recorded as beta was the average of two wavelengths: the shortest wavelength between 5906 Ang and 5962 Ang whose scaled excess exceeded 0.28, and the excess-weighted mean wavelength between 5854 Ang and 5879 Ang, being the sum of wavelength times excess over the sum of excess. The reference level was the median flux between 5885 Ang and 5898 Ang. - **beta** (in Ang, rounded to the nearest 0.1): 5887.8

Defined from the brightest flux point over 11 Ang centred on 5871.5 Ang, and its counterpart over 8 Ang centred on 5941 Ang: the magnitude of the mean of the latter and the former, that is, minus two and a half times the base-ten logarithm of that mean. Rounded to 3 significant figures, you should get -3.87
